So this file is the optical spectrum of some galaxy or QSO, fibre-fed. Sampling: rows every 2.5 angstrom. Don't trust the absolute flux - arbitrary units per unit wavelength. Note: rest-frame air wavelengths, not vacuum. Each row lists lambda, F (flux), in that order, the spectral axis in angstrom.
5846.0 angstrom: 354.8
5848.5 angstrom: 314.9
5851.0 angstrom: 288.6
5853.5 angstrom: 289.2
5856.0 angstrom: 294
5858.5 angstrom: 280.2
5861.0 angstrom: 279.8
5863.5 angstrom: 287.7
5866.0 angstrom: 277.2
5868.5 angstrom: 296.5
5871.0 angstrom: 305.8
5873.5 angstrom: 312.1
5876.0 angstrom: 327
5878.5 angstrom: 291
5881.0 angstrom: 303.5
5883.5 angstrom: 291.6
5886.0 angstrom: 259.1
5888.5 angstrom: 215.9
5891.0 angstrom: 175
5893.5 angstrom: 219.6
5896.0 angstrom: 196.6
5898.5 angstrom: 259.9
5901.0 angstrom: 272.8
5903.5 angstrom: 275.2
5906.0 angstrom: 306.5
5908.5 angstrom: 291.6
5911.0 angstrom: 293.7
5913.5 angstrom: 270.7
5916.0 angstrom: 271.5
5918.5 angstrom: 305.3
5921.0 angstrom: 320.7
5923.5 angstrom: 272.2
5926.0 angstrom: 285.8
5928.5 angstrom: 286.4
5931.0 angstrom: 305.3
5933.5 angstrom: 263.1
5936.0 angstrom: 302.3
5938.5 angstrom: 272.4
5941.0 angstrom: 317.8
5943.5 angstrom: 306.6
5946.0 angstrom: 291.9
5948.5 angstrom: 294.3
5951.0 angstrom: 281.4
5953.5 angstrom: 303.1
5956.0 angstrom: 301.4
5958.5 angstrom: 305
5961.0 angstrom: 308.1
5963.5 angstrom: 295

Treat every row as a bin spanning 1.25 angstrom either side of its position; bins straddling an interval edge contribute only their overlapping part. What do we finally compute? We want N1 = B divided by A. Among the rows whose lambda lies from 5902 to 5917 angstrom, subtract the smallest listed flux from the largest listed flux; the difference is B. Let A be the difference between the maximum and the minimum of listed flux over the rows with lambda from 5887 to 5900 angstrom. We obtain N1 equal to 0.4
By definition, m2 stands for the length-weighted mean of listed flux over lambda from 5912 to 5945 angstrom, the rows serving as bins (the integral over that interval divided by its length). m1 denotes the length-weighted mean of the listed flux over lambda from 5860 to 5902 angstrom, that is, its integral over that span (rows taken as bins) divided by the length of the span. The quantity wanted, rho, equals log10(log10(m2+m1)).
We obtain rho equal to 0.439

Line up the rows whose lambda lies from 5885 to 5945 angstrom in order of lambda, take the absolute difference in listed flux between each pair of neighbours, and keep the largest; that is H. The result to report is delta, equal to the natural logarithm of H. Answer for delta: 4.15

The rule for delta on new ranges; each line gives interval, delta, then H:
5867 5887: 3.58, 36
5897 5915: 3.44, 31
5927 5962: 3.82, 45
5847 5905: 4.15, 63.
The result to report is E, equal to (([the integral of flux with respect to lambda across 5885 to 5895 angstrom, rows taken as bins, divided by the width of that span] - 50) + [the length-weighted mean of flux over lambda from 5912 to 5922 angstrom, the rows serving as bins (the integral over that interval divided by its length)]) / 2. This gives 228.6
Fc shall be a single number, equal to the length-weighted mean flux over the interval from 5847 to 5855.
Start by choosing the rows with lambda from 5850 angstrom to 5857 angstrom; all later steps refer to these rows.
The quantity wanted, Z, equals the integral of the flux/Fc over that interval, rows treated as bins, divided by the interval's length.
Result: 0.97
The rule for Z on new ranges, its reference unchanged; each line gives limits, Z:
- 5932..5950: 0.98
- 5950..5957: 0.99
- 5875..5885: 1.01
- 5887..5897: 0.68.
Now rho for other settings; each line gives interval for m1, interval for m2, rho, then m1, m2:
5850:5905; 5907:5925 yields 0.439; 273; 290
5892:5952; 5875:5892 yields 0.438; 281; 267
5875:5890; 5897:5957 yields 0.440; 279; 289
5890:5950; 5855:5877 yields 0.441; 278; 295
